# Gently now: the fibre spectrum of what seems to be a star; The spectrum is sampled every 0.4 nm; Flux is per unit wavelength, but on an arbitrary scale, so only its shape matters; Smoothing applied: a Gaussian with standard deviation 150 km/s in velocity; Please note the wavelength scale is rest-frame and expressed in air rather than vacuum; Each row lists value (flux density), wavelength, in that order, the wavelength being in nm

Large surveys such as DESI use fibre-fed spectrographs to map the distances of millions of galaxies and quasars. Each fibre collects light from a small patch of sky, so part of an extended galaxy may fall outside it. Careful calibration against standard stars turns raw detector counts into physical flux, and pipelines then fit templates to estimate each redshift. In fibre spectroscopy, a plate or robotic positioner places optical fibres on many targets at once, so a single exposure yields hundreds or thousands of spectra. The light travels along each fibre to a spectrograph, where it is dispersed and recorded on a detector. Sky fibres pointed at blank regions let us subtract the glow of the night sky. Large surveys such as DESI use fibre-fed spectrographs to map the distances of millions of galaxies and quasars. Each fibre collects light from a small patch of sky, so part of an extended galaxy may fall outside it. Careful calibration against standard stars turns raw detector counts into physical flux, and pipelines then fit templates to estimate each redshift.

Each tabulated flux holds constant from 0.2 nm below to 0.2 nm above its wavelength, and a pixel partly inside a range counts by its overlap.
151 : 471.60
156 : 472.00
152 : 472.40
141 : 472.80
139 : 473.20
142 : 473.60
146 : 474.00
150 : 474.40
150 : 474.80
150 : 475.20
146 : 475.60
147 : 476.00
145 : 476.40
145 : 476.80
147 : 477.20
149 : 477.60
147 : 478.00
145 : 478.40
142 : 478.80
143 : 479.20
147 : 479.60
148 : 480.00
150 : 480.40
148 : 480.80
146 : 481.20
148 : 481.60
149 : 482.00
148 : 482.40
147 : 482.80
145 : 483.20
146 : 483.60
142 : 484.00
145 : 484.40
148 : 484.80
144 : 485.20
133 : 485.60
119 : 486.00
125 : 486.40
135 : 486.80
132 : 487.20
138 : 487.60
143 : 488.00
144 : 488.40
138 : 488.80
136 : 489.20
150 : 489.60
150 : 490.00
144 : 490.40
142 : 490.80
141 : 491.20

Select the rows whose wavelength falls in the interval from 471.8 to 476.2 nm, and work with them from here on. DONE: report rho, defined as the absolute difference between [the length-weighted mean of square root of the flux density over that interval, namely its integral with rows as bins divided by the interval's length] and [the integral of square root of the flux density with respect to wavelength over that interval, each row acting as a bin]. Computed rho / 41.2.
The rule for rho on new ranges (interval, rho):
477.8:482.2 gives 41.2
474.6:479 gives 41.2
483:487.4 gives 39.9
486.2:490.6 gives 40.2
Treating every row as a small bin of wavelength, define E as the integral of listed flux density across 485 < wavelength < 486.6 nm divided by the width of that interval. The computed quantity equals 130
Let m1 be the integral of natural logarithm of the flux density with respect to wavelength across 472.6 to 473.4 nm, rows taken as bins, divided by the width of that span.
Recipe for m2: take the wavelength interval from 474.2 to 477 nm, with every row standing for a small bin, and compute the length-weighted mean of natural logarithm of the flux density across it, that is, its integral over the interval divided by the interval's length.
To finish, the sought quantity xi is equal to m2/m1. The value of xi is 1.011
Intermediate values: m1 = 4.94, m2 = 4.99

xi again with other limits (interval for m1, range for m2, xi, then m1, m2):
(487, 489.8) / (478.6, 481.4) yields 1.009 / 4.94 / 4.99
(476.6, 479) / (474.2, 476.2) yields 1.004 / 4.98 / 5.00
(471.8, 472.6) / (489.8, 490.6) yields 0.991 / 5.04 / 4.99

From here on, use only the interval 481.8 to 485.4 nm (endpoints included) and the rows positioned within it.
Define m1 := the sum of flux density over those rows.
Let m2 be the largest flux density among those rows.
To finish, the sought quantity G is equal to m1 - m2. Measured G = 1165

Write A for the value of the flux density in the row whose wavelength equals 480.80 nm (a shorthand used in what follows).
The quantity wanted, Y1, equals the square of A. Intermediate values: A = 148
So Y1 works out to 21904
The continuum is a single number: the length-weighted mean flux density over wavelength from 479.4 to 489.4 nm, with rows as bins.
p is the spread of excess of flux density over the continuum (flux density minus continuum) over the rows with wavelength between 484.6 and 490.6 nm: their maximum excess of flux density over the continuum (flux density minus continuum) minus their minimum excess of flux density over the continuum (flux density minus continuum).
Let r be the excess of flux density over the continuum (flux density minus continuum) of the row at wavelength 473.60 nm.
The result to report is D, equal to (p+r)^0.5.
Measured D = 5.6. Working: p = 31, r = 0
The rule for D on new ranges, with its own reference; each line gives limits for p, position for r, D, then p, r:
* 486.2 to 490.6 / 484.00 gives 5.0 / 25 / 0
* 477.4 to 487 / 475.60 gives 5.9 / 31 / 4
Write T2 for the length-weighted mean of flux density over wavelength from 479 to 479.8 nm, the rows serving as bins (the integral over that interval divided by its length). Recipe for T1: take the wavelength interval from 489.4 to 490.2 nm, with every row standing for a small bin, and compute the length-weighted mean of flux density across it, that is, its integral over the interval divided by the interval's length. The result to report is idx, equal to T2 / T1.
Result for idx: 0.967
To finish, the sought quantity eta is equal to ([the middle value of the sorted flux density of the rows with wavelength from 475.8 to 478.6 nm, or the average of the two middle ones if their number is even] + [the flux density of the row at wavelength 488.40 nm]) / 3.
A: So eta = 97.0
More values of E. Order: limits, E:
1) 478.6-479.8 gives 144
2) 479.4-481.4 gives 148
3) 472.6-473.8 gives 141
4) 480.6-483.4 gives 147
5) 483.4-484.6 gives 144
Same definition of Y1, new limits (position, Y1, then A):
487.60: 19044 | 138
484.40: 21025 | 145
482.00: 22201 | 149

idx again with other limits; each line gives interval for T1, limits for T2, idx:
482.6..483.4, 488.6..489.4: 0.938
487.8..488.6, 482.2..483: 1.028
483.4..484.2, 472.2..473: 1.017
